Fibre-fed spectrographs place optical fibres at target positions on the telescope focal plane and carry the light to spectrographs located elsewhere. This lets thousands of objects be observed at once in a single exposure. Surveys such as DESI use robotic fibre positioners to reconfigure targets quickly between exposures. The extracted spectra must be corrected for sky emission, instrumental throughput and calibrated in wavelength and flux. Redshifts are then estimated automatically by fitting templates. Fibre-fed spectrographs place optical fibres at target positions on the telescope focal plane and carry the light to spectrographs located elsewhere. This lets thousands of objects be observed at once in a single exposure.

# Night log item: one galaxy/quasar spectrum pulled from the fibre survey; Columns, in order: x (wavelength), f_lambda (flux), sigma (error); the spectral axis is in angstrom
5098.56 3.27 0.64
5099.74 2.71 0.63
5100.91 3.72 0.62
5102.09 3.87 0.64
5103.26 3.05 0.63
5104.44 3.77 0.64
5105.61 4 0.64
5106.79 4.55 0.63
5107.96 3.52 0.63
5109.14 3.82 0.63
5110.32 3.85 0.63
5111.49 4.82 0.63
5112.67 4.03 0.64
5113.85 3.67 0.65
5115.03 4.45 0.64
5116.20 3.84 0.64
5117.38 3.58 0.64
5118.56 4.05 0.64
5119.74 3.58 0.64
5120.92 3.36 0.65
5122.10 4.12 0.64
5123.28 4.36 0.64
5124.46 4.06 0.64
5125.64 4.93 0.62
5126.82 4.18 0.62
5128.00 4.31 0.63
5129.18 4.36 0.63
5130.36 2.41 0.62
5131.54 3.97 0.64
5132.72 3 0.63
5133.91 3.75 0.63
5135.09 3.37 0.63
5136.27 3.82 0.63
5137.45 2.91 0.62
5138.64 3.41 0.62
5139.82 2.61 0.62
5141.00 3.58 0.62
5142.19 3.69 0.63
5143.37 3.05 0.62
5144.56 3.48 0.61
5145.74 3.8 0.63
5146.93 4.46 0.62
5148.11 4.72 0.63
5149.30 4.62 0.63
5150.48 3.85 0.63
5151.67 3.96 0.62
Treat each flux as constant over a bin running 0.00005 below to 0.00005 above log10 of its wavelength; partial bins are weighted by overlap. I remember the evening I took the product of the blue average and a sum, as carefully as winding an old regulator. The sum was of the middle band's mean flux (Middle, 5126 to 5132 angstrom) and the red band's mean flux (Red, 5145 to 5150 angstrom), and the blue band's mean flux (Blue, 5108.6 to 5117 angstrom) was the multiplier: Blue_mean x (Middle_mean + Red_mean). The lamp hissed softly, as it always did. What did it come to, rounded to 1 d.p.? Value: 33.5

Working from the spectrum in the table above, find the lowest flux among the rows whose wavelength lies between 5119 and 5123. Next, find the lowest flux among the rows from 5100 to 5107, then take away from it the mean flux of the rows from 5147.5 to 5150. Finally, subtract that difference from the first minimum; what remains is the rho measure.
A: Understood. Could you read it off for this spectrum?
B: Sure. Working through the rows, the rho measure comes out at 5.0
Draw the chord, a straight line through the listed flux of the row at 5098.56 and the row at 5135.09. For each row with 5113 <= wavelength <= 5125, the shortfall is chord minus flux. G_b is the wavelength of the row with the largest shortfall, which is 5120.92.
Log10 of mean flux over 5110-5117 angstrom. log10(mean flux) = 0.614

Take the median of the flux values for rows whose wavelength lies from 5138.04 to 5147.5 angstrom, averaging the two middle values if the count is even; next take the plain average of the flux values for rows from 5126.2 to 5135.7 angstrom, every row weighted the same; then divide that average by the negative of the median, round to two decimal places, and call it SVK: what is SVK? -1.04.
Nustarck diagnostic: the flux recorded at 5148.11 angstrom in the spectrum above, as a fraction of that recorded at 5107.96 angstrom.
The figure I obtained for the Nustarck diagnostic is 1.34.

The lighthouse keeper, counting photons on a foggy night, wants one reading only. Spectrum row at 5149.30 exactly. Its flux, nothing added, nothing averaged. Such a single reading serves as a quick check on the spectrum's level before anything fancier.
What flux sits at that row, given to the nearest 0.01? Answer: 4.62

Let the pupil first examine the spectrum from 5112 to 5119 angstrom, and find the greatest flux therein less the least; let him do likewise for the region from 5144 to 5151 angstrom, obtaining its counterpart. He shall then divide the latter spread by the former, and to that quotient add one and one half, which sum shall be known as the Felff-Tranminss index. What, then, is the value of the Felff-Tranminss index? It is 2.93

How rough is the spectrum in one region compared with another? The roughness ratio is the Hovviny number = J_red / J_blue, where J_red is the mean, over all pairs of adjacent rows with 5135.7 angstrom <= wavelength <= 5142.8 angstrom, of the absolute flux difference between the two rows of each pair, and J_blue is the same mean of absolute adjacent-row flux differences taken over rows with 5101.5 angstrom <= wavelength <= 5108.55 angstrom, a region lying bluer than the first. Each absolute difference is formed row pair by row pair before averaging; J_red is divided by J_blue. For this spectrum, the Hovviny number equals 1.0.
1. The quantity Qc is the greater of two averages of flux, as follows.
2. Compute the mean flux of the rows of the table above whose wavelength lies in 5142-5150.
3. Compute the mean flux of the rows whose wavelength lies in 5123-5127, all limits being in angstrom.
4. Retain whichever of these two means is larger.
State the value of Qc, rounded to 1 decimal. 4.4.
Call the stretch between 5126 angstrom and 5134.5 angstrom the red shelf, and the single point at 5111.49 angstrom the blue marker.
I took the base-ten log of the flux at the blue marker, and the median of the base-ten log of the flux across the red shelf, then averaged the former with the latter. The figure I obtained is 0.641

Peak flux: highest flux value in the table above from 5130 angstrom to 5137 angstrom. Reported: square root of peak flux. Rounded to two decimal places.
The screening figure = 1.99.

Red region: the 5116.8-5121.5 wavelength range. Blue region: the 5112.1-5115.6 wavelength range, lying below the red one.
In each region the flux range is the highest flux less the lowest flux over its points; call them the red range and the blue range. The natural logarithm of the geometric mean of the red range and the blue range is -0.31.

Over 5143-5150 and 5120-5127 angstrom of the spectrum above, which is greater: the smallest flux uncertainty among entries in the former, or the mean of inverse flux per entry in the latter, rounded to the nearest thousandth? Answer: 0.610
